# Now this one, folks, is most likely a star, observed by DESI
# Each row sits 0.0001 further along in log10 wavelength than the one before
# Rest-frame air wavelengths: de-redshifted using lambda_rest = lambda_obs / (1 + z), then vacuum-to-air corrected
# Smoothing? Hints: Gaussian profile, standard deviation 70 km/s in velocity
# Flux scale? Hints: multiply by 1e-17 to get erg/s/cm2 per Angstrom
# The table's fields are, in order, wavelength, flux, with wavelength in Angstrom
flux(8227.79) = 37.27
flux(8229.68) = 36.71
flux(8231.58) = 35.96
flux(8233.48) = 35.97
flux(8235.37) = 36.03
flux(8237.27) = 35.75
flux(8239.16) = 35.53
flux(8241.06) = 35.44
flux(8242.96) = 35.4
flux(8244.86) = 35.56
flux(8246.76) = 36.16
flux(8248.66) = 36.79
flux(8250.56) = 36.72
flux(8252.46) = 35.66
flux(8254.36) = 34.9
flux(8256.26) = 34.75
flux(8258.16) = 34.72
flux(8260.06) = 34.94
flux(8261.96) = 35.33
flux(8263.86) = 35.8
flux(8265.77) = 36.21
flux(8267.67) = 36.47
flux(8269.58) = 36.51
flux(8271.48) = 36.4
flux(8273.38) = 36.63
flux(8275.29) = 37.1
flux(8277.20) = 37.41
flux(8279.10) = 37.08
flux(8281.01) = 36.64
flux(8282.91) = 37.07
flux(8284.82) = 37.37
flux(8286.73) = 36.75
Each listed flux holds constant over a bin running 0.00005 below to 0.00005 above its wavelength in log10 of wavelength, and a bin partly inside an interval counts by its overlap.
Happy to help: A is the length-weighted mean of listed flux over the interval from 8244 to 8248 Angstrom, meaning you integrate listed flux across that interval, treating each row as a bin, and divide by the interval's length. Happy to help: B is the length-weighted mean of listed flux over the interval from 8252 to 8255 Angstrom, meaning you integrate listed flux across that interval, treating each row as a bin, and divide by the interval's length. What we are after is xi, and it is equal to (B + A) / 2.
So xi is 35.6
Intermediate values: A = 35.9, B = 35.3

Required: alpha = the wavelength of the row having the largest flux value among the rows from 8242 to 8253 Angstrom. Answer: 8248.66 Angstrom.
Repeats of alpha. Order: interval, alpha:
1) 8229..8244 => 8229.68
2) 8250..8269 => 8250.56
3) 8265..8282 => 8277.20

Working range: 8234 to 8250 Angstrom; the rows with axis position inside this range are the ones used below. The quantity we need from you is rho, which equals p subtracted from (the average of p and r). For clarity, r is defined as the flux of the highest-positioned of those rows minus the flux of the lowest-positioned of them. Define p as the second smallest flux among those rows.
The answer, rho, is -17.3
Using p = 35.44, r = 0.8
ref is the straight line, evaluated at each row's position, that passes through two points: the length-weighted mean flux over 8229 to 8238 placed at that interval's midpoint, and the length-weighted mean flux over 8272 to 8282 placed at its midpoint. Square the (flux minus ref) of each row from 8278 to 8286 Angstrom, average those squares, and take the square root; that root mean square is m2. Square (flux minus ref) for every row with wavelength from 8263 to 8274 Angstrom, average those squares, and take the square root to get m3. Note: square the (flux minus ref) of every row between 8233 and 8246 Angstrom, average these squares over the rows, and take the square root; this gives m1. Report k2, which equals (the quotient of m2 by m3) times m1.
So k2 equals 0.3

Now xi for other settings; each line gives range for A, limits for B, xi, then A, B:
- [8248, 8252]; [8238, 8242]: 36.1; 36.6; 35.5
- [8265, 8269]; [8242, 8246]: 35.9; 36.3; 35.5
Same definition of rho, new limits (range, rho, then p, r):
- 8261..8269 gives -17.3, 35.8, 1.1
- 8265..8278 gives -17.6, 36.4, 1.2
